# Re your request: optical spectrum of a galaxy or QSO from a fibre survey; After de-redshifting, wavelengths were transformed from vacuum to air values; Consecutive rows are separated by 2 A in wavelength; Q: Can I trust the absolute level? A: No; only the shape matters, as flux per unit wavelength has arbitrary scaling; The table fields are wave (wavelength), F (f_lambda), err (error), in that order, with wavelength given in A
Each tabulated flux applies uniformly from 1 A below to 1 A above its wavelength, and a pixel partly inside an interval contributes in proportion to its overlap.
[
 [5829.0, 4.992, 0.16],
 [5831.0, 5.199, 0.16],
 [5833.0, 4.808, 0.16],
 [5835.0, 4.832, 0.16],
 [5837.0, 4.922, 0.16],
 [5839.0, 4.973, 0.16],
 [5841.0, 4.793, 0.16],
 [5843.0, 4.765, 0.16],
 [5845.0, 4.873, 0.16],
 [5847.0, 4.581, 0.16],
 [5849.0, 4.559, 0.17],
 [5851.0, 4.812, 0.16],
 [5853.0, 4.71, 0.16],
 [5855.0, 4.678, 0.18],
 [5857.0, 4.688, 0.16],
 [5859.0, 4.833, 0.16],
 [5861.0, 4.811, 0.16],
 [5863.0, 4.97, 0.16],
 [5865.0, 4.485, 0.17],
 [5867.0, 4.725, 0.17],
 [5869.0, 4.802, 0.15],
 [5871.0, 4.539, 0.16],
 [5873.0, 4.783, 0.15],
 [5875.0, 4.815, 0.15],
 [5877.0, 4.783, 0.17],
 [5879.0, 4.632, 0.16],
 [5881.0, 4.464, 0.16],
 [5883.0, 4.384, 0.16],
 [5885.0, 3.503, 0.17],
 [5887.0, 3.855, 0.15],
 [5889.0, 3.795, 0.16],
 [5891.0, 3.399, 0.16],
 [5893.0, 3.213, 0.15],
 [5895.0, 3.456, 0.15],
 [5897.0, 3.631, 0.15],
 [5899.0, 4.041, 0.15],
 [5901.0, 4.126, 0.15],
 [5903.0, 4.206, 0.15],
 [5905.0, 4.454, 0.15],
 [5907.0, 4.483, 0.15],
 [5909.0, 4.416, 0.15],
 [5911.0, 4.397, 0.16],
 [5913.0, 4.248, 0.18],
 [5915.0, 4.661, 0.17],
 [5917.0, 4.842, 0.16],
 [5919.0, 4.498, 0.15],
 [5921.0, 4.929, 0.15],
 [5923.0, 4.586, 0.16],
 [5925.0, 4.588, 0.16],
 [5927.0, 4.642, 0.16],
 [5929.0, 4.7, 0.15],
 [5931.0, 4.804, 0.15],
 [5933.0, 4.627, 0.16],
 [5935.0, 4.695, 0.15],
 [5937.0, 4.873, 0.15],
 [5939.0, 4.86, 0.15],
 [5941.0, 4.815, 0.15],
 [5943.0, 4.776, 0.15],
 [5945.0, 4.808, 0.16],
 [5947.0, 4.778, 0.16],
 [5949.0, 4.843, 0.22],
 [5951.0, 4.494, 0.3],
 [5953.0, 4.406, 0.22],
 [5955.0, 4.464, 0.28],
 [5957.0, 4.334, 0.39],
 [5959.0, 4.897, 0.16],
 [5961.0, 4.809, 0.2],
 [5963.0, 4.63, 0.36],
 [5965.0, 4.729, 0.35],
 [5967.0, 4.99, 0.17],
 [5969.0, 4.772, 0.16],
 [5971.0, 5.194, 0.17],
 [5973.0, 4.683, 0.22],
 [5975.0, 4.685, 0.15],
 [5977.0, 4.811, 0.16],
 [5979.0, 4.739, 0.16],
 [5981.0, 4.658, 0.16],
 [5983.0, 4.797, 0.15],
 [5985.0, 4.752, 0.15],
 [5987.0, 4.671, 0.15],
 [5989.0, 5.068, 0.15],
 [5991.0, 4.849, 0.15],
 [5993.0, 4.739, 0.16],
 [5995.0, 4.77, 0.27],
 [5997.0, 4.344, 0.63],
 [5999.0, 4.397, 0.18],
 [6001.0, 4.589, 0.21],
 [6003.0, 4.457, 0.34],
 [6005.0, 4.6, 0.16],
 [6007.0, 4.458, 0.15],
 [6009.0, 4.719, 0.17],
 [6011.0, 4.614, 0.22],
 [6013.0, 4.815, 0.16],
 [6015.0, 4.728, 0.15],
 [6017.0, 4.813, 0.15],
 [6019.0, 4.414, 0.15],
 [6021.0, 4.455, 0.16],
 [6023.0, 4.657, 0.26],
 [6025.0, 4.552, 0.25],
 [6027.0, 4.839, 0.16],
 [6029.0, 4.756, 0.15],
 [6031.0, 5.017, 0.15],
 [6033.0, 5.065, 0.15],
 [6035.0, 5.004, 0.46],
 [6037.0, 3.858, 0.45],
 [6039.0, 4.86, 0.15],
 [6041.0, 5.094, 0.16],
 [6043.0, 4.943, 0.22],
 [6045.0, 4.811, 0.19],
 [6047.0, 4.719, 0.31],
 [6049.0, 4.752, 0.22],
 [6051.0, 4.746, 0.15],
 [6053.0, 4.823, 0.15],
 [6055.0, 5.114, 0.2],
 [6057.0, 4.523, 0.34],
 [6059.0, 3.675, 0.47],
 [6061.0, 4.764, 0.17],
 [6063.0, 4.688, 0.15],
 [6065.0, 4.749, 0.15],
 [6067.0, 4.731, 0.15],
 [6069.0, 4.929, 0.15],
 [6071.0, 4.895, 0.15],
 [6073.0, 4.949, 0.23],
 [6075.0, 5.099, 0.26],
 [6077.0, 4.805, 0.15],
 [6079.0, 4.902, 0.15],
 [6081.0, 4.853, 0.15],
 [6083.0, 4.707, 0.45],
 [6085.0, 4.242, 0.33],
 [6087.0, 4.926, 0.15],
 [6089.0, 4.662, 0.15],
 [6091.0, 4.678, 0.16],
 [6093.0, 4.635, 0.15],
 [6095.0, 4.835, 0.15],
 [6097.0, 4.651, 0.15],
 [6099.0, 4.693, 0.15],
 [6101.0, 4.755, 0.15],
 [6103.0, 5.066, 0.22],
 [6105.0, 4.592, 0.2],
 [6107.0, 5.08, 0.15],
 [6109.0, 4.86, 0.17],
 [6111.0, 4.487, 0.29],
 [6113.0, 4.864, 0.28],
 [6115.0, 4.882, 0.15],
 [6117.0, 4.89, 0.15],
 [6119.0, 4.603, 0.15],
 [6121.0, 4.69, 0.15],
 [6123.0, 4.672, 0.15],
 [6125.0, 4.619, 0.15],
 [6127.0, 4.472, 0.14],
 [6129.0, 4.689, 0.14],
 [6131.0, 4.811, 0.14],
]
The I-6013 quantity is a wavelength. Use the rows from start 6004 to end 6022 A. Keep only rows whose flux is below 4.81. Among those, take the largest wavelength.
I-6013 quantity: 6021.0 A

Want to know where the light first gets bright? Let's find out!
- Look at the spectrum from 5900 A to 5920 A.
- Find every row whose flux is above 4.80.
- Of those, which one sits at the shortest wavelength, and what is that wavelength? 5917.0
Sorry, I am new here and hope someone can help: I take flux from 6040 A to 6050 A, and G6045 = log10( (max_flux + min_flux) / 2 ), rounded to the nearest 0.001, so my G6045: 0.691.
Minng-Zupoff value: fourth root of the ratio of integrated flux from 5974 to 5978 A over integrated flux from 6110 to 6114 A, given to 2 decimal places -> 1.00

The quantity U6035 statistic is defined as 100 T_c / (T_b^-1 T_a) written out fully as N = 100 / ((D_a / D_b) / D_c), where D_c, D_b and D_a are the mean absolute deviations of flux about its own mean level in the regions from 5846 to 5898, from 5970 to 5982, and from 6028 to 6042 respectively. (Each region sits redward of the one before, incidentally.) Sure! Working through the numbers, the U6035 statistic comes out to 22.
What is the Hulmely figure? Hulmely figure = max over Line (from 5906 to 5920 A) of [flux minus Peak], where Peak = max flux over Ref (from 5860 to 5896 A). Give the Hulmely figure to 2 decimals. -0.13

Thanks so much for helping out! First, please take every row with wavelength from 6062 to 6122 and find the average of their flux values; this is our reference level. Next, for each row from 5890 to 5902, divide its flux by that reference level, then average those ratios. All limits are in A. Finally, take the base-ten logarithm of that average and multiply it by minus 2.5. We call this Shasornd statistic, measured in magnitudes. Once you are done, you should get 0.29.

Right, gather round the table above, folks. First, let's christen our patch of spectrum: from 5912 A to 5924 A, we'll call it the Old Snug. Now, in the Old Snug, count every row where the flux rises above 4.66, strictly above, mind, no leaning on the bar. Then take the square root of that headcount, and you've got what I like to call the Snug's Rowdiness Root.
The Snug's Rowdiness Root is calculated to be 1.7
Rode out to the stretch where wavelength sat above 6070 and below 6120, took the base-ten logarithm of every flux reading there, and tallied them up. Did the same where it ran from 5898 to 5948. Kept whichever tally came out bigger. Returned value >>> 17.0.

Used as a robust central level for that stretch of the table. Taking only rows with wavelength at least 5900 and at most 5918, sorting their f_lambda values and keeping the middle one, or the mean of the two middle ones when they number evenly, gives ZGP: 4.42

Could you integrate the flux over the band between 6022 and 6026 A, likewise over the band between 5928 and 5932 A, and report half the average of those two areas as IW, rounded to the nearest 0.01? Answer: 9.36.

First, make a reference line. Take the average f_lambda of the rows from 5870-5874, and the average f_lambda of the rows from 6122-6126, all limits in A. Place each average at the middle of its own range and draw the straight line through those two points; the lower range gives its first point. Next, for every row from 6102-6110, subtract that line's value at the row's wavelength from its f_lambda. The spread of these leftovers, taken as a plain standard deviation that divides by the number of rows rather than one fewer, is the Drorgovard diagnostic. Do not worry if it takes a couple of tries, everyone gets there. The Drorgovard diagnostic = 0.20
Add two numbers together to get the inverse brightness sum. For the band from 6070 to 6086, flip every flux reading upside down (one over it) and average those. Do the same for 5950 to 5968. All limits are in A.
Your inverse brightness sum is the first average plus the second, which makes 0.425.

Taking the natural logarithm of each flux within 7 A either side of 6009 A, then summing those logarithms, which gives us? 10.7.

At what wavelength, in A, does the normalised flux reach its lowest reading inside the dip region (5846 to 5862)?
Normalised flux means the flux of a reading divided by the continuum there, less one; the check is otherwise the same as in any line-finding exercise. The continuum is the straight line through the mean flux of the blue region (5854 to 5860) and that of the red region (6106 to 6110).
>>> 5849.0 A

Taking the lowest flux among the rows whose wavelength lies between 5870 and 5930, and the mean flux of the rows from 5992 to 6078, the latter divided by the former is 1.46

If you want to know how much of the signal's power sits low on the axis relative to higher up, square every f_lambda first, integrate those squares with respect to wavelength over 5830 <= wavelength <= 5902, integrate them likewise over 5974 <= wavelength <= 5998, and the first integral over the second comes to 2.7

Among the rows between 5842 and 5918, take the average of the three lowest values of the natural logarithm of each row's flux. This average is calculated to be 1.21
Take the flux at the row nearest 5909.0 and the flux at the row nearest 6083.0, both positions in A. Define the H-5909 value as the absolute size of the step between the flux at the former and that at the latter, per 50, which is 0.0058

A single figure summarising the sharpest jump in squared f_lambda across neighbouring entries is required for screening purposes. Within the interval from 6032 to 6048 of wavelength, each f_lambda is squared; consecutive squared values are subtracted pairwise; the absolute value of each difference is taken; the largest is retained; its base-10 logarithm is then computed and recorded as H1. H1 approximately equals 1.0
